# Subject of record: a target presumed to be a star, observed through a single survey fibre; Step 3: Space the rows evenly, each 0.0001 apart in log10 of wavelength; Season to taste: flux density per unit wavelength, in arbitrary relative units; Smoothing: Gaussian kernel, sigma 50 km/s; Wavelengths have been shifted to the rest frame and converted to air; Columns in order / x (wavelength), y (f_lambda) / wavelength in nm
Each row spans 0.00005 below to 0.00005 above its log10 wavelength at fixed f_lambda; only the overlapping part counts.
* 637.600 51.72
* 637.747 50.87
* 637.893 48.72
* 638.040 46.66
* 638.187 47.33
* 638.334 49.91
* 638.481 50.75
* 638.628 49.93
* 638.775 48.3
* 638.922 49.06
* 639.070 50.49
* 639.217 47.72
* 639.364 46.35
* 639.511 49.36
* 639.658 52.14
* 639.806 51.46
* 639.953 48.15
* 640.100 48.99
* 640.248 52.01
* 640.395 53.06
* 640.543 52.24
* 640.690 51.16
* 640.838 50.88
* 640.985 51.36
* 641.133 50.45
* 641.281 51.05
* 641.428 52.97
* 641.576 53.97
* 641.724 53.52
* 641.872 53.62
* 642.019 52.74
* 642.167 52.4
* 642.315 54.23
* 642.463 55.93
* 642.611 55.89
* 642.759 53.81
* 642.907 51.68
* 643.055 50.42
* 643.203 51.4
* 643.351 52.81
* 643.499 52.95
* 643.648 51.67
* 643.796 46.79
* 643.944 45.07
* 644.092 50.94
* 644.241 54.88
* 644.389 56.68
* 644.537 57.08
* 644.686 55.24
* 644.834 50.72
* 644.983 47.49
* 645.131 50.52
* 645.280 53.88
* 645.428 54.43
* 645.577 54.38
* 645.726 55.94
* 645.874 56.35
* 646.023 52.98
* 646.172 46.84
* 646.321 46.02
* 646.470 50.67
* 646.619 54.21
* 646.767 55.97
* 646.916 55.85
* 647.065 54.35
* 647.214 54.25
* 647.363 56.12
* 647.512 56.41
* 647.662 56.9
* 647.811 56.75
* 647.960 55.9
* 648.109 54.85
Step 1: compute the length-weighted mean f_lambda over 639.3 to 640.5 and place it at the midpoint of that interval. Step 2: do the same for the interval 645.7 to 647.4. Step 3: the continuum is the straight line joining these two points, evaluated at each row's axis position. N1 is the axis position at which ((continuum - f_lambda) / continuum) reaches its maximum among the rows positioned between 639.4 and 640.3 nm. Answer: 639.953 nm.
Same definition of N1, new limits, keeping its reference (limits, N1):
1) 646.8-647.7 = 647.214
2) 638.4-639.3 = 639.217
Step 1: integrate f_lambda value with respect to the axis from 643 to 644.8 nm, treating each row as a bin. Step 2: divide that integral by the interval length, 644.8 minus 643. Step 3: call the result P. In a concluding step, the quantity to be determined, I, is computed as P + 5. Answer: 57.2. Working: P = 52.2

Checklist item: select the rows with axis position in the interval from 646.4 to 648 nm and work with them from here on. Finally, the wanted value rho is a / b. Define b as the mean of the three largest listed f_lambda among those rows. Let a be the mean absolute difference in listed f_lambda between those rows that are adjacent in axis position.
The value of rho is 0.019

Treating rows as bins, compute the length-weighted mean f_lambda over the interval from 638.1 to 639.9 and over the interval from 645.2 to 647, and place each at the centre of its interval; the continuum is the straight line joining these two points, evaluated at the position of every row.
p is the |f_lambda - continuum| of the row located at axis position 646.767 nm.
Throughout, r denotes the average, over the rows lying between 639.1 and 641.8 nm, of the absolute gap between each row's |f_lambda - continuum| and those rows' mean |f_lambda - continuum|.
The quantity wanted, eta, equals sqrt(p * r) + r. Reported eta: 2.3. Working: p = 2.5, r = 0.8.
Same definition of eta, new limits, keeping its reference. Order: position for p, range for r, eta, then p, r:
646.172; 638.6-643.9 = 3.7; 6.3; 1.1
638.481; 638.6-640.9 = 1.9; 1.7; 0.8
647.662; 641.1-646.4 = 3.7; 2.9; 1.6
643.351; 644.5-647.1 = 2.8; 1.1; 1.5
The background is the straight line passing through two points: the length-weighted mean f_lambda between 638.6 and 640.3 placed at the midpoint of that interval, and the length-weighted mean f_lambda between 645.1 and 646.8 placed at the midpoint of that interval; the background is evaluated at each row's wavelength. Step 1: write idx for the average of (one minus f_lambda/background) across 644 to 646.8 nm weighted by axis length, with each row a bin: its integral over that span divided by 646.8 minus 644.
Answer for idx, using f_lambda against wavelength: -0.008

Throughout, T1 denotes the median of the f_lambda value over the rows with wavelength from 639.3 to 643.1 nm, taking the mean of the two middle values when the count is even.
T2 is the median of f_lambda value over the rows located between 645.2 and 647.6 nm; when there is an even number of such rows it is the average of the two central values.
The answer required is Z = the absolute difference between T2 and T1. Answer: 2.3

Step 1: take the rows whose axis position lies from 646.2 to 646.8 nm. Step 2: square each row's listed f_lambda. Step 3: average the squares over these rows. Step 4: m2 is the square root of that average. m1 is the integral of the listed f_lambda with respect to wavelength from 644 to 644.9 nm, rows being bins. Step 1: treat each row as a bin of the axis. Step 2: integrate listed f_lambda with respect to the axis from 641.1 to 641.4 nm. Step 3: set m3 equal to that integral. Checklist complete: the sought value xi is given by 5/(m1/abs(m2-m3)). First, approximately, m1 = 49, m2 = 51.9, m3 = 15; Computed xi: 3.7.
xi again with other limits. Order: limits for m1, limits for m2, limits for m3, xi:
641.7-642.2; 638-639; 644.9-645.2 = 6.4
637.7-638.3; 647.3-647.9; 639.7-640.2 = 5.4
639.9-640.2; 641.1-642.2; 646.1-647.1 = 0.2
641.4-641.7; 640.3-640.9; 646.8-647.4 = 5.8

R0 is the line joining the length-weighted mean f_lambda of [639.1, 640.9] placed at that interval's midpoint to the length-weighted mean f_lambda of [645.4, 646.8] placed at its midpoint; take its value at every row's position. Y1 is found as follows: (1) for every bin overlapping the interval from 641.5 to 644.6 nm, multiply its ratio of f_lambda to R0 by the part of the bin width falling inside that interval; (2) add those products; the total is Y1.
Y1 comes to 3.18 nm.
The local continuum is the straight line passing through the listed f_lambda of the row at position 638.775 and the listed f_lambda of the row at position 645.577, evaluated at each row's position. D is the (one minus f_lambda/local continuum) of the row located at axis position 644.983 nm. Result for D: 0.12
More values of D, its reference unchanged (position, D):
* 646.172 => 0.15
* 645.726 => -0.03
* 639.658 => -0.06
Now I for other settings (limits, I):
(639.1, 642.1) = 56.2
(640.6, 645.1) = 57.3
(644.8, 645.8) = 57.5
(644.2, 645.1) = 58.5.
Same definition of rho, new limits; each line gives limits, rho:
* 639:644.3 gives 0.029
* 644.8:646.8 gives 0.045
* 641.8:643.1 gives 0.023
